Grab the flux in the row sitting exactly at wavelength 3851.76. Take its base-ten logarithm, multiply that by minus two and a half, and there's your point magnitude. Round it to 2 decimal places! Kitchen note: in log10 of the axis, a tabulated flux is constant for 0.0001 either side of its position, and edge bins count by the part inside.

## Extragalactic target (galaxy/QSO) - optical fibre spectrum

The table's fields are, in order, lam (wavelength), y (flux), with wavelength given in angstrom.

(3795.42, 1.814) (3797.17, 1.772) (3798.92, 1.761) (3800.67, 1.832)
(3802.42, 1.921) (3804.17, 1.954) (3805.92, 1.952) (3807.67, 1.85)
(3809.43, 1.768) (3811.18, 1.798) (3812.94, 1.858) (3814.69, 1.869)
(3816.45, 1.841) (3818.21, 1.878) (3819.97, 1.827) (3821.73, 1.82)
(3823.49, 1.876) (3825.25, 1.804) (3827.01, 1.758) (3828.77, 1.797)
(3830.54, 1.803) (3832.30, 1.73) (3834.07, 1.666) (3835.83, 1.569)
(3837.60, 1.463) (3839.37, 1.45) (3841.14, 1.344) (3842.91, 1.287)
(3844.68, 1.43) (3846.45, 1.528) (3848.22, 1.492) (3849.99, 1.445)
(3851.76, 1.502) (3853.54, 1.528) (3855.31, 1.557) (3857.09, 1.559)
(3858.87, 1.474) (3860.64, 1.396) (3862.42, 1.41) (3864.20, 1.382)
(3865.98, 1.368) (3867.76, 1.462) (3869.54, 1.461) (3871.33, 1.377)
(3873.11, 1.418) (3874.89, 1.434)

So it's -0.44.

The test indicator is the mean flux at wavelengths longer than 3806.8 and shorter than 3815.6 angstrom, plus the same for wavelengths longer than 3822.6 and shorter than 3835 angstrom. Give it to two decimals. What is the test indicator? 3.60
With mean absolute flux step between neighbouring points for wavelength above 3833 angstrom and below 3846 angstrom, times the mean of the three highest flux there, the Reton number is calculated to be 0.136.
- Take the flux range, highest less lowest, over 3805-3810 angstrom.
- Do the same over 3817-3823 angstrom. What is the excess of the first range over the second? 0.13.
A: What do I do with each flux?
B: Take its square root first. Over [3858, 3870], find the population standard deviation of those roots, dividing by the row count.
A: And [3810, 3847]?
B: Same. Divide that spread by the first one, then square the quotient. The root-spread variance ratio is 20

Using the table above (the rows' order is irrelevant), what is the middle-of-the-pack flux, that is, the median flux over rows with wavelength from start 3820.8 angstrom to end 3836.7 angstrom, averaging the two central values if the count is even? 1.80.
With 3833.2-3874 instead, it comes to 1.46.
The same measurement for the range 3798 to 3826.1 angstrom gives 1.85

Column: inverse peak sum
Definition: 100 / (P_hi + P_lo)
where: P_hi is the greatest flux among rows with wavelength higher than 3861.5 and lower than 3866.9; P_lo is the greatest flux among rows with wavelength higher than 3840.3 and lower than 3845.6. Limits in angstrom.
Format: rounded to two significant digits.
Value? 35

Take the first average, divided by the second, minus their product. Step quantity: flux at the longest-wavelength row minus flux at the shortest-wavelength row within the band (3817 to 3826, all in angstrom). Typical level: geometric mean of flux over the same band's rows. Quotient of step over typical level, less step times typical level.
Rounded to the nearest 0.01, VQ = 0.10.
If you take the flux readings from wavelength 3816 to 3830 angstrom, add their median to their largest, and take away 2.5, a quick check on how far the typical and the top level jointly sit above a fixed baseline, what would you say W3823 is 1.20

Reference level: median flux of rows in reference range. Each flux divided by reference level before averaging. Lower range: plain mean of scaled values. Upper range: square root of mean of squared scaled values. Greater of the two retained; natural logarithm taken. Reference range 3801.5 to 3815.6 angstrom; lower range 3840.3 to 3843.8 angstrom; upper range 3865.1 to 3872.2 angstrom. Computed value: -0.273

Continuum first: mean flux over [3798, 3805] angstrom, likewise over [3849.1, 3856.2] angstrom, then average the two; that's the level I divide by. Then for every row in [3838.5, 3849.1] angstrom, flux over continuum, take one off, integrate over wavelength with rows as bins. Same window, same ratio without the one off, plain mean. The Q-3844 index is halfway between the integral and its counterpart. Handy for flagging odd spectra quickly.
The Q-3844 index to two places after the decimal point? -0.41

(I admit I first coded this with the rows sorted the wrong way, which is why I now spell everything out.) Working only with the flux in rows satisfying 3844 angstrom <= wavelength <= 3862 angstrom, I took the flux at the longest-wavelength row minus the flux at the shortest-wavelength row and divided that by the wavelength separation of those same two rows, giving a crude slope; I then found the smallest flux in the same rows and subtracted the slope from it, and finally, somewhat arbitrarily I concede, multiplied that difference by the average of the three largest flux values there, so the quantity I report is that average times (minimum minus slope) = 2.2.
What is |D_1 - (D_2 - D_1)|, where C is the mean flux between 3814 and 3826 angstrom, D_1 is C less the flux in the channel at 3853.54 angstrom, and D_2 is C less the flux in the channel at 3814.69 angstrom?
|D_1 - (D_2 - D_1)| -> 0.66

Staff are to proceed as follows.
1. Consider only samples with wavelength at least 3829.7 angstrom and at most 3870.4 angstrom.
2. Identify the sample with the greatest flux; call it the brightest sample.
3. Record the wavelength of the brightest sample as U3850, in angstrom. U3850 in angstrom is 3830.54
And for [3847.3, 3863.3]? 3857.09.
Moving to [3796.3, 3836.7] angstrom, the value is 3804.17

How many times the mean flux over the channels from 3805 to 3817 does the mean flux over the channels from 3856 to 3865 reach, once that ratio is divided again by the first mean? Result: 0.423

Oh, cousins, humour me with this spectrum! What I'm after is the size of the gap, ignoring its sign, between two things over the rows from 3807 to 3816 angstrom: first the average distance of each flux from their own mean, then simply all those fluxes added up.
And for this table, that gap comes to 9.11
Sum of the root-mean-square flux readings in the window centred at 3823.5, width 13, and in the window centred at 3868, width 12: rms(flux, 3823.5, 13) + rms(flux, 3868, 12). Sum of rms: 3.23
